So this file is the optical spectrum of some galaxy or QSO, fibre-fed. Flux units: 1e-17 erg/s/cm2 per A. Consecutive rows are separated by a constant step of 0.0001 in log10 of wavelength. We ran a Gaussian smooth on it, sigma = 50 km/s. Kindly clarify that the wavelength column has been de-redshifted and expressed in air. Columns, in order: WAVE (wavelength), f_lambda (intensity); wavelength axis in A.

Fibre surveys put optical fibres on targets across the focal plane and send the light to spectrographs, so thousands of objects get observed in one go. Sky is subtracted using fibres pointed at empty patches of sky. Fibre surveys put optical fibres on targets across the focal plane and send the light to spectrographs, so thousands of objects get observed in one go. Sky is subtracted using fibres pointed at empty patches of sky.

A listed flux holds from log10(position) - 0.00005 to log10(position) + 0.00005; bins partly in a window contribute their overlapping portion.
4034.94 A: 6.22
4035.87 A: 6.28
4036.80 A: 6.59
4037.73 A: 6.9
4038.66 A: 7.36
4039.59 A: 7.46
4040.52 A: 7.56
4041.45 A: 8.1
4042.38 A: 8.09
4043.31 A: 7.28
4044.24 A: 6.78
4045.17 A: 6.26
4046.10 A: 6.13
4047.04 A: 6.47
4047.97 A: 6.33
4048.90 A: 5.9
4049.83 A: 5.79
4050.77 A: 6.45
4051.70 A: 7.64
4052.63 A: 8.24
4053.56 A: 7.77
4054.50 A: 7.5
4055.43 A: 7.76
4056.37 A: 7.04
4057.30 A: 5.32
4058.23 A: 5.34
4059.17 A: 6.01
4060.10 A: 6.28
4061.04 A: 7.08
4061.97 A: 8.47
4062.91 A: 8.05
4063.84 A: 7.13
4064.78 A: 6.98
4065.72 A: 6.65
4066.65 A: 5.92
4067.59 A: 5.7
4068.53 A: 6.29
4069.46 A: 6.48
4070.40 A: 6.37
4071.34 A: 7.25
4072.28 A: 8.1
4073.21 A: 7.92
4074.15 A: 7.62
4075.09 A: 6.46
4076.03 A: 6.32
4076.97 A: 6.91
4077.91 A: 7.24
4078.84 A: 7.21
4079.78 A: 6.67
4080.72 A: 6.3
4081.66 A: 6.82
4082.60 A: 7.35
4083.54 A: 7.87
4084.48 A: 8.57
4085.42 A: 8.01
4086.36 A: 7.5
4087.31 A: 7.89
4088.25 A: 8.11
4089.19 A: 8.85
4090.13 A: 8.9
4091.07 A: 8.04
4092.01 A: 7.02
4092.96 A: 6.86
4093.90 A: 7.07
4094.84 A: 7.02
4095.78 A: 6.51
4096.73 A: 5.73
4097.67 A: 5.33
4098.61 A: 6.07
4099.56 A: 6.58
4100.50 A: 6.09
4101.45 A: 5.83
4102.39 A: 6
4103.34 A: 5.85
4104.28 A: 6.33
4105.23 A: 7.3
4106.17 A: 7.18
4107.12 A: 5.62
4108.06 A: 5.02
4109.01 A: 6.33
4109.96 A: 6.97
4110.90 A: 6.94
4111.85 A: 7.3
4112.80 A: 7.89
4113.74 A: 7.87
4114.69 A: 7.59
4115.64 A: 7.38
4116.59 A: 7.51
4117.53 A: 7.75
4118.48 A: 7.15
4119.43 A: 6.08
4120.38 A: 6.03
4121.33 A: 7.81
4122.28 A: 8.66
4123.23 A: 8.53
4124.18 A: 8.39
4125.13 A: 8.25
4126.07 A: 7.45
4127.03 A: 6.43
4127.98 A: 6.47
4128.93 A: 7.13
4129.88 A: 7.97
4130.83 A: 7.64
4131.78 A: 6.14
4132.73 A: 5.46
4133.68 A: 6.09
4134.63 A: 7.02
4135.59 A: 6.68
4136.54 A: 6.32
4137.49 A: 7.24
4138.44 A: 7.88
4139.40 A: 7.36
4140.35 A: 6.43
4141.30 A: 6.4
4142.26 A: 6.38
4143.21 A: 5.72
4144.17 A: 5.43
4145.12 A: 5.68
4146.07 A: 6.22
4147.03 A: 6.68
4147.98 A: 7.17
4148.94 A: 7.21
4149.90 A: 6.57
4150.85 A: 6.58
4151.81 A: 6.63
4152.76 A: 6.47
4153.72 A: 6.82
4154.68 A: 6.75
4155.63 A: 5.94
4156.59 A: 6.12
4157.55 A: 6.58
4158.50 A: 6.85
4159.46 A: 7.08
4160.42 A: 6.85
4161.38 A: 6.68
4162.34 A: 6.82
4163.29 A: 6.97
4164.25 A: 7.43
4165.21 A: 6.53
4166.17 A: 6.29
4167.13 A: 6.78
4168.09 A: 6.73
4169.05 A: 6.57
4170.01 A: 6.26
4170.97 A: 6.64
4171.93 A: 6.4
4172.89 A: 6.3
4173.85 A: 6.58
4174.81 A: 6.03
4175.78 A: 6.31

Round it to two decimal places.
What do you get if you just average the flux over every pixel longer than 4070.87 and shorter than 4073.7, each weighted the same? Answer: 7.76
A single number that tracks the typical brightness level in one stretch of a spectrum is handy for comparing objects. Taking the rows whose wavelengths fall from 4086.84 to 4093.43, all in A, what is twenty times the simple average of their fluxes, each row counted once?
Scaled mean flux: 159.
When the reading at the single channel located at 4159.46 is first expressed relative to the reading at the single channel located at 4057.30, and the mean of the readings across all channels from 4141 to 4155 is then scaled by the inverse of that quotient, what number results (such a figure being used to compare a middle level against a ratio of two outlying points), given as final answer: 4.8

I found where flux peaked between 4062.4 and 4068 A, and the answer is 4062.91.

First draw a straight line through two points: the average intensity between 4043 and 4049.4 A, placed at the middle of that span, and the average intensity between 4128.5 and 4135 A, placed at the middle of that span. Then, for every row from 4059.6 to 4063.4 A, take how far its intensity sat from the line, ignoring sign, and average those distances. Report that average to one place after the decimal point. 1.1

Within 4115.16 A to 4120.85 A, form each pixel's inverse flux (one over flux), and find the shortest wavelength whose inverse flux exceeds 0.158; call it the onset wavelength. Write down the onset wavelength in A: 4119.43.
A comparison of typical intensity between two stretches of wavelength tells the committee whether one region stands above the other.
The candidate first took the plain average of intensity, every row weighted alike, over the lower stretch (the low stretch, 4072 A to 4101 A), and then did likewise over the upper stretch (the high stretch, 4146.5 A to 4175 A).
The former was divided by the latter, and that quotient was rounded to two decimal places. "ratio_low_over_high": 1.08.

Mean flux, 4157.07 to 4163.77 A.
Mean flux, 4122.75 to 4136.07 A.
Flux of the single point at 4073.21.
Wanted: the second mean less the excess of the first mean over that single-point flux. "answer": 8.2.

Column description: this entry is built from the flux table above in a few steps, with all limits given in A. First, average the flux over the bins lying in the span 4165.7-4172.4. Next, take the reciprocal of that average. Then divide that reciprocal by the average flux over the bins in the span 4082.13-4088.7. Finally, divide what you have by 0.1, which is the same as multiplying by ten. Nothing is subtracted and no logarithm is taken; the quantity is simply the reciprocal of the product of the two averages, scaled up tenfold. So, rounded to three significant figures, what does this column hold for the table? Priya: 0.194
